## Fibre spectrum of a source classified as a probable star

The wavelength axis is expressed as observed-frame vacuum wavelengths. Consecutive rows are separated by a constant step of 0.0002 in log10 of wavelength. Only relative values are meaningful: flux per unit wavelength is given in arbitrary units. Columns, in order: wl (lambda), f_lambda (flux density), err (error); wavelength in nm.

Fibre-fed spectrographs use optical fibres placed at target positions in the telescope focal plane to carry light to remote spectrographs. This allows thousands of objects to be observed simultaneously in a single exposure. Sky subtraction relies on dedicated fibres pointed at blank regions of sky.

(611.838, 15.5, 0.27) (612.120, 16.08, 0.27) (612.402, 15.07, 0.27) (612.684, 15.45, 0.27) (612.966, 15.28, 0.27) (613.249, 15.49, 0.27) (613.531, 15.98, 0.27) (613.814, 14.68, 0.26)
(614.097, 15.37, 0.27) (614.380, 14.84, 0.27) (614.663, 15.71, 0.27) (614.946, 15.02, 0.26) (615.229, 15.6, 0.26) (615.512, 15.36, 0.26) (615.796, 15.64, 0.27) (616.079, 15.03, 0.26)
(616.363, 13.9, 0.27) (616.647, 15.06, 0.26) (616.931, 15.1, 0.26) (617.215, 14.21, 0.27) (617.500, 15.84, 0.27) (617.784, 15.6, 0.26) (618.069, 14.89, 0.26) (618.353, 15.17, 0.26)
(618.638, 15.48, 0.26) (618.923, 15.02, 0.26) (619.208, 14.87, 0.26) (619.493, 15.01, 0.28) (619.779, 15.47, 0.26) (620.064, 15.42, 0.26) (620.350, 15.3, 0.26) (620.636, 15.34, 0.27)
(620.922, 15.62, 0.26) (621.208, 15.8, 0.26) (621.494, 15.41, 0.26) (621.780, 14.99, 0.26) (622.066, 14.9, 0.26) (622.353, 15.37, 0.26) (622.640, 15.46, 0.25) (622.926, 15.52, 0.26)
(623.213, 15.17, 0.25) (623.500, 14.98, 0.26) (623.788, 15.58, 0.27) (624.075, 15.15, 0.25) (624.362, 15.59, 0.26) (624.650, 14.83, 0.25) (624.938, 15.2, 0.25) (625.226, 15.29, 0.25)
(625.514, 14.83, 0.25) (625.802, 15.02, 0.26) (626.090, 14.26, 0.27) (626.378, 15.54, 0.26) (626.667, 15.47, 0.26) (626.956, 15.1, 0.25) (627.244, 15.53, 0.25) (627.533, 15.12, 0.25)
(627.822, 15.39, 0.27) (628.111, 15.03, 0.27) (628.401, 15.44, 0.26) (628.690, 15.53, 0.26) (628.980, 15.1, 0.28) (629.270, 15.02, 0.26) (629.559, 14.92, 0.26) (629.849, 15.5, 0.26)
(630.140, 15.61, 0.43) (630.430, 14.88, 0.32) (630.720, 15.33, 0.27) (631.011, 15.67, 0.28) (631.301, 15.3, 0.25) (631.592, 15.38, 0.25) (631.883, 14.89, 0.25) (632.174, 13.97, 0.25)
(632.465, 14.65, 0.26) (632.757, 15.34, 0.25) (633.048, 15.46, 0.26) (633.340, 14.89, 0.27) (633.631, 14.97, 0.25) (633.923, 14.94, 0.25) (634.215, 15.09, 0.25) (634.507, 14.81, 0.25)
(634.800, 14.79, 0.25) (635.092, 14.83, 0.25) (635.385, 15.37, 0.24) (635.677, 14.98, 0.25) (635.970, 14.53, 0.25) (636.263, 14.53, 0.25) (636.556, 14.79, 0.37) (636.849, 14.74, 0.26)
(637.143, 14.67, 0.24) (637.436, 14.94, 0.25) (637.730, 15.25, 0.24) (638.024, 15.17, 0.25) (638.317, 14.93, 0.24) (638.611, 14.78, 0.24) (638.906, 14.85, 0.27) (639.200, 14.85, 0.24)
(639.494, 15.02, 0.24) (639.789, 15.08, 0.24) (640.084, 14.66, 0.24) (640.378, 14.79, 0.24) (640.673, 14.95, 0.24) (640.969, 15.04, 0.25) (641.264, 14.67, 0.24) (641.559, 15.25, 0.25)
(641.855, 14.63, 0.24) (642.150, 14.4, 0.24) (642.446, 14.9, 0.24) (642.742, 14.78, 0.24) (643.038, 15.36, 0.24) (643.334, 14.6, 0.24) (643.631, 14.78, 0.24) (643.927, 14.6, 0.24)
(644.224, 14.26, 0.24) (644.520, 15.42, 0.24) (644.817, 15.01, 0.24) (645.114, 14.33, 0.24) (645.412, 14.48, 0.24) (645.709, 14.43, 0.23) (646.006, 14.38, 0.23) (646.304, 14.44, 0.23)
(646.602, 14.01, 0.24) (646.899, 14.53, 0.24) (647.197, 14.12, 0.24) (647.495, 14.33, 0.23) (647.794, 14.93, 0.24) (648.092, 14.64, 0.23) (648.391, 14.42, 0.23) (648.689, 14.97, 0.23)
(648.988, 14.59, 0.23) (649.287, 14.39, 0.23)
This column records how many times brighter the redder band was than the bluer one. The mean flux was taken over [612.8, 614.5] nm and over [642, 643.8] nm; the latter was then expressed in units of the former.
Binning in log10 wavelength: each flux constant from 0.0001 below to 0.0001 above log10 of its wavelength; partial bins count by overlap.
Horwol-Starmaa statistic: 0.969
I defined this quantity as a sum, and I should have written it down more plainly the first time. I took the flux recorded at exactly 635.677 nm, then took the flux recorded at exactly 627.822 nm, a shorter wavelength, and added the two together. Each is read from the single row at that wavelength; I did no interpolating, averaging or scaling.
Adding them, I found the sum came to 30.4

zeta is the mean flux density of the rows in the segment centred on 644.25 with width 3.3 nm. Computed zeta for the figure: 14.7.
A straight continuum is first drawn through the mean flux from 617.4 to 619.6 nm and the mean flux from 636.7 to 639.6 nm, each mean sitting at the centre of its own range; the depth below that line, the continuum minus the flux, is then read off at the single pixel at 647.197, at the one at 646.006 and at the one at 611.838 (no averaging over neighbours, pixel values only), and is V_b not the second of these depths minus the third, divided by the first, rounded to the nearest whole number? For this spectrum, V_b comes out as 1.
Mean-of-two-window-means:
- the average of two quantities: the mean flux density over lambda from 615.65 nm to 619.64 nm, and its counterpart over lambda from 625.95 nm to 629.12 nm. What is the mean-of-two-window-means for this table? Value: 15.14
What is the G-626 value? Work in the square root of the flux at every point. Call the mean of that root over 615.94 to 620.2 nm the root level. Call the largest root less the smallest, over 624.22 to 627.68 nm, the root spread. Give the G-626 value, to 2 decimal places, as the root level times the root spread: 0.67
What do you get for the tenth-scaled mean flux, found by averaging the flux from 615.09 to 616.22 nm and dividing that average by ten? 1.541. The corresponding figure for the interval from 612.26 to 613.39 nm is 1.532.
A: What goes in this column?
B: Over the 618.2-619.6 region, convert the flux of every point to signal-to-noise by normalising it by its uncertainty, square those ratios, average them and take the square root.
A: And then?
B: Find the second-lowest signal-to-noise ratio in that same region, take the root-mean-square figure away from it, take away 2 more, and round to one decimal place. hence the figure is -2.1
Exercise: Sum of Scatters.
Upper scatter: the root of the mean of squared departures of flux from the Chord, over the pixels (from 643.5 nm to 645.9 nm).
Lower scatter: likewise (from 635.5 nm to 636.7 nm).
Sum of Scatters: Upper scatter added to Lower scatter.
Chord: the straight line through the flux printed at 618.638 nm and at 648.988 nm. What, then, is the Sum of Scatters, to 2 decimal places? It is 0.69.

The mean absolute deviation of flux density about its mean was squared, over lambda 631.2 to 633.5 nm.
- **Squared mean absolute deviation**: 0.15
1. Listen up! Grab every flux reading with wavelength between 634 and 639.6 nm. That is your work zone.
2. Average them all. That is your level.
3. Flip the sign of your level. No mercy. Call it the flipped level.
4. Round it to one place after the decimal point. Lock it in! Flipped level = -14.9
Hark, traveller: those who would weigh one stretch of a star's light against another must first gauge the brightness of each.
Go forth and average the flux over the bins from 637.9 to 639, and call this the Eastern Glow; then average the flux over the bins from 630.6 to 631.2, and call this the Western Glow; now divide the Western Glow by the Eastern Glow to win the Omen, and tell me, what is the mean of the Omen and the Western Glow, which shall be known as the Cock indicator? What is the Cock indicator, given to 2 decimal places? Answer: 8.27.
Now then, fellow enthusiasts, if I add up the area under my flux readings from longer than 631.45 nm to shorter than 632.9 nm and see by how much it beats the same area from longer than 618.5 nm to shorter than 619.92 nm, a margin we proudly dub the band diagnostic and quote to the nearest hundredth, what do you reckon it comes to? -0.02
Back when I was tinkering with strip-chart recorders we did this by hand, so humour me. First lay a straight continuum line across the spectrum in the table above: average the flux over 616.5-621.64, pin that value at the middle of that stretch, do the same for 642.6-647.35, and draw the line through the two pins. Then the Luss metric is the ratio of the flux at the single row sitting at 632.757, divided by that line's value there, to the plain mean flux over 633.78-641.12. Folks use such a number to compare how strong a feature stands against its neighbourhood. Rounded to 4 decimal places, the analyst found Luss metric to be 0.0691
